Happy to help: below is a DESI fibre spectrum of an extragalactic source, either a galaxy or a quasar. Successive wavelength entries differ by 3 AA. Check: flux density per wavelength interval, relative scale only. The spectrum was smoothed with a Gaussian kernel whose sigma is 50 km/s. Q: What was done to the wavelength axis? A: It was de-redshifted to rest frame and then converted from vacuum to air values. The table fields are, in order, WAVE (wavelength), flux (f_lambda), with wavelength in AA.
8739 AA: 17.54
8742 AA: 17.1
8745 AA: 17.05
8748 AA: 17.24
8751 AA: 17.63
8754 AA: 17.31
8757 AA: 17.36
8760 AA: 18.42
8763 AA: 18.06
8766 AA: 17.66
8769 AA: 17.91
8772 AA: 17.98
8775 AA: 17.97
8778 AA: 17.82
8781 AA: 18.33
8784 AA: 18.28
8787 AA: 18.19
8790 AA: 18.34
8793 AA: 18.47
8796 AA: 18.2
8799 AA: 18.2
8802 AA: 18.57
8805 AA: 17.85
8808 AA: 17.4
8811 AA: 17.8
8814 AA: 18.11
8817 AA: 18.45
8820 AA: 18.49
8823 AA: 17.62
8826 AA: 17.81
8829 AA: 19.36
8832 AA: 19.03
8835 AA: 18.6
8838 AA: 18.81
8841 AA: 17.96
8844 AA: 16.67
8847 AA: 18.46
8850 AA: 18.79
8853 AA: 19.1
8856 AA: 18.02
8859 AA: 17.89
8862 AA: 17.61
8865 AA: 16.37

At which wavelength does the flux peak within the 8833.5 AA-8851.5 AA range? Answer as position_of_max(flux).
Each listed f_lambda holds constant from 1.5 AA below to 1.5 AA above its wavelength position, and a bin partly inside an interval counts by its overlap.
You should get 8838 AA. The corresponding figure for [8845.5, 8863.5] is 8853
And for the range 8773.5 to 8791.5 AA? 8790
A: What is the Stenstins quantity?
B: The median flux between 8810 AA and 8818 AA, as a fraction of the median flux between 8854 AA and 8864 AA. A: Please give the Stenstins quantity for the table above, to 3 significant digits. 1.01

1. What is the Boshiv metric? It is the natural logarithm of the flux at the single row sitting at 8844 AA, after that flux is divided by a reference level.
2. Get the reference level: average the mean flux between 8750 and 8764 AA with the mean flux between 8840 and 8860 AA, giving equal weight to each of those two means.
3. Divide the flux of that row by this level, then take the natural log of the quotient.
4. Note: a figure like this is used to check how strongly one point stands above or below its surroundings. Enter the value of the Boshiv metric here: -0.074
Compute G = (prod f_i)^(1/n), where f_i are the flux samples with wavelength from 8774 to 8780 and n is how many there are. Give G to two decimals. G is 17.89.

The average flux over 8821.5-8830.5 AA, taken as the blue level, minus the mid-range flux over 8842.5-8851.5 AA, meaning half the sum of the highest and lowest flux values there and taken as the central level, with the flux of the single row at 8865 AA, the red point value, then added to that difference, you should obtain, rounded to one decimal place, 16.9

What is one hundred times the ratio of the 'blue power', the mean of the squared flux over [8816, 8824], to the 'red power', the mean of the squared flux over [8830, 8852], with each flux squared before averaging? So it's 98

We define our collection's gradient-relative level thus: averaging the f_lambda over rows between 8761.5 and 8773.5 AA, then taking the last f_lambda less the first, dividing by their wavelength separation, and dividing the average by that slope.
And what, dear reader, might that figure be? -2014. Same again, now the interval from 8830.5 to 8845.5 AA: -93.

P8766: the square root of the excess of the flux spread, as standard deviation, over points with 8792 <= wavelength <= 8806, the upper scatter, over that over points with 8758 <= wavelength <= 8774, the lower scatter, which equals 0.07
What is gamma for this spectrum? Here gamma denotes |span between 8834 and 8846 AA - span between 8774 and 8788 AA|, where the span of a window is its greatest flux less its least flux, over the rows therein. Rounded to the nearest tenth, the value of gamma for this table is 1.6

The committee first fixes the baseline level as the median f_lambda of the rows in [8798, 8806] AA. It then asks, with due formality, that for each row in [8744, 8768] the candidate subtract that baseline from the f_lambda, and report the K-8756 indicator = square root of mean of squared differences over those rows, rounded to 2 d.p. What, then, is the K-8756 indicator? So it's 0.74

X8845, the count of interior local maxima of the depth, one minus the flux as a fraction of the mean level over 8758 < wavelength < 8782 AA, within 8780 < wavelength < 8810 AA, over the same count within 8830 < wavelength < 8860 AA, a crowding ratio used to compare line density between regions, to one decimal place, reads 0.5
